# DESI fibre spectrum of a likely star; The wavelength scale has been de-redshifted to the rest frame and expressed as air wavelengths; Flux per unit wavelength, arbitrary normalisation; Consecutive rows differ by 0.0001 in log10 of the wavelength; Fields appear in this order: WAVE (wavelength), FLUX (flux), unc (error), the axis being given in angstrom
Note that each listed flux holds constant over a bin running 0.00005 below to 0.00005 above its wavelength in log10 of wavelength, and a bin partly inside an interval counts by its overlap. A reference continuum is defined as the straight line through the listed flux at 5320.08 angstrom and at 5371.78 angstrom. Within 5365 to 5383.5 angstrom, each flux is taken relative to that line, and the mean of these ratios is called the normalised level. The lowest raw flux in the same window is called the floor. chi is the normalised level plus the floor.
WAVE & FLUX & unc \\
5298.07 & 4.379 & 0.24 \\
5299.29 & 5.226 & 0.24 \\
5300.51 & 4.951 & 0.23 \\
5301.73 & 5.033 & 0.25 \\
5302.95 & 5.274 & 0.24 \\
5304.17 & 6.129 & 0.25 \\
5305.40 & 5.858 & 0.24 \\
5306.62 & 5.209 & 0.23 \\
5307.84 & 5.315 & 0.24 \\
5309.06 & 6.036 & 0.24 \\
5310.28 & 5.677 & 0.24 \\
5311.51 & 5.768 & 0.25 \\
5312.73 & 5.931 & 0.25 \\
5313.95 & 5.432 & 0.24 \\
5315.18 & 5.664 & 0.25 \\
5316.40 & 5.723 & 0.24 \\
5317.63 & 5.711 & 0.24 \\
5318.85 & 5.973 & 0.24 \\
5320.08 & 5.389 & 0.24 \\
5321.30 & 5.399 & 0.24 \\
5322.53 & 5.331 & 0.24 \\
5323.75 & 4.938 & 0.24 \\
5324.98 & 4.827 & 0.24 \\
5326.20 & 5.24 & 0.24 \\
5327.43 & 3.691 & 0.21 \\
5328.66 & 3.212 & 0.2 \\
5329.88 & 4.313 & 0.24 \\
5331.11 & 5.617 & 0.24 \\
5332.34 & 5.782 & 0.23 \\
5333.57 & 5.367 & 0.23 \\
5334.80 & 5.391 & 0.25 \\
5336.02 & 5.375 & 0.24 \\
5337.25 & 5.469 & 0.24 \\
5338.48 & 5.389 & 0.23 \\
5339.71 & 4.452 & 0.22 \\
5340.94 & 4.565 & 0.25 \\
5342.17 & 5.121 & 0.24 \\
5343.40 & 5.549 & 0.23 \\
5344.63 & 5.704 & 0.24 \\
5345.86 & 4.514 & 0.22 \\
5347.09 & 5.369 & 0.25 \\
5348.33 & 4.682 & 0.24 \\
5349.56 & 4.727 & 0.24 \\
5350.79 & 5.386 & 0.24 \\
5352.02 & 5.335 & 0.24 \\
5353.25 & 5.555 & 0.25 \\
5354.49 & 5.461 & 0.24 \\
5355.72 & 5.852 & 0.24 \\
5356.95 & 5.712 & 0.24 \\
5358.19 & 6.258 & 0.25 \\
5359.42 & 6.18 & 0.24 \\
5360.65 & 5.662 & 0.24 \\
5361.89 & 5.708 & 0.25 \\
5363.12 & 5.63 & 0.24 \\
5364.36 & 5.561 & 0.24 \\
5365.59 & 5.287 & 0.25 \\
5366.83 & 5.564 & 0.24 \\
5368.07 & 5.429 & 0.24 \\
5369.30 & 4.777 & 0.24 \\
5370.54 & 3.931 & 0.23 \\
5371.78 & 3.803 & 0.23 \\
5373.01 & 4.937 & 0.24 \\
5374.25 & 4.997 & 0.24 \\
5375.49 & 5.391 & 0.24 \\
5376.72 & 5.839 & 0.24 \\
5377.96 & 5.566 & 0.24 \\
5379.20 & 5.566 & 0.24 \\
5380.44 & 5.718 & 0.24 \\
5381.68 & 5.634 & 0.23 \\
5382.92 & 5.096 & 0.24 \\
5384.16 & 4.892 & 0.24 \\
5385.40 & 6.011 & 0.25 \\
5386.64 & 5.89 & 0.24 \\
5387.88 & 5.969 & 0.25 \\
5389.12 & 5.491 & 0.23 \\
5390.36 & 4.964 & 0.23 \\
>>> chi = 5.2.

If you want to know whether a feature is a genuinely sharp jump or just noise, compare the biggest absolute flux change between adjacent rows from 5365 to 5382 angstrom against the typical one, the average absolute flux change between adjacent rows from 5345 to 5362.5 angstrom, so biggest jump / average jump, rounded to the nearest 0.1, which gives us 3.4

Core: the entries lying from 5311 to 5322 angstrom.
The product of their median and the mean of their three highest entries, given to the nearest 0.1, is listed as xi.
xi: 33.6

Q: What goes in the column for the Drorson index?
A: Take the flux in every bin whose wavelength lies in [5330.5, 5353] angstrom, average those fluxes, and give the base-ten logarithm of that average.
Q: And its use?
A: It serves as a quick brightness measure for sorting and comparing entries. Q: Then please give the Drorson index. 0.717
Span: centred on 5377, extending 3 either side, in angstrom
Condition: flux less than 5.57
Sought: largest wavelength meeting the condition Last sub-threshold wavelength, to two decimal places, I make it 5379.20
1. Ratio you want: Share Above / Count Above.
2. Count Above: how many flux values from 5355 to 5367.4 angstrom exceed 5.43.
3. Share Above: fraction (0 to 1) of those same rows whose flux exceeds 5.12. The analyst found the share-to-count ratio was 0.11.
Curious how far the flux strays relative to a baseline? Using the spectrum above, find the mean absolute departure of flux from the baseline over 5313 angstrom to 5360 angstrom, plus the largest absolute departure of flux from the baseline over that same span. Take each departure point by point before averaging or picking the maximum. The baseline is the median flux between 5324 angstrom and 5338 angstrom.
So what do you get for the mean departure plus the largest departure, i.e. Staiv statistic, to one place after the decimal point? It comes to 2.6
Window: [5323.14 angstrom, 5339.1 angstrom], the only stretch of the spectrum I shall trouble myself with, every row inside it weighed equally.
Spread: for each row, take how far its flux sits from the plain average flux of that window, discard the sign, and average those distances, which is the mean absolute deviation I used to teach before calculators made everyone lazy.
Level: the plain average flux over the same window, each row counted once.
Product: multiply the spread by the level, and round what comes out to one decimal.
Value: 3.0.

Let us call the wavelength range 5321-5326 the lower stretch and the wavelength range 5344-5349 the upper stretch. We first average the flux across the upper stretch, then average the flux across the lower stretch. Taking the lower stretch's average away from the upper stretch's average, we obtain -0.1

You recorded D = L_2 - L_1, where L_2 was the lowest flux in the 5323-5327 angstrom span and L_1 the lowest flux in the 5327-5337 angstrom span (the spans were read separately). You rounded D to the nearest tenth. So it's 1.6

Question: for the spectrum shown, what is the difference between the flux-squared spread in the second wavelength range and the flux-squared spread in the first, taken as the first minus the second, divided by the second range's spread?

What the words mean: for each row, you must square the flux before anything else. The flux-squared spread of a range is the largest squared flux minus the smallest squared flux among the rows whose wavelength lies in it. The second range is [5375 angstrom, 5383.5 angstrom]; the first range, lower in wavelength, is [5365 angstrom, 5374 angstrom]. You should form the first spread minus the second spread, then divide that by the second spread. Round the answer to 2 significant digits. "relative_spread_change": 1.0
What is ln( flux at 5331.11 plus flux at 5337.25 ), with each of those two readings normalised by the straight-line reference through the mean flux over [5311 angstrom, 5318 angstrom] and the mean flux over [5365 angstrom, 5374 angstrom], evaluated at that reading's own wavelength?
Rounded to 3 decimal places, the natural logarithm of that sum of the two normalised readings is 0.722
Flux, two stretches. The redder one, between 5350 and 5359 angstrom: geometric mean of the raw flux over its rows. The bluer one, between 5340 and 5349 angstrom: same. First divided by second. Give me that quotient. 1.12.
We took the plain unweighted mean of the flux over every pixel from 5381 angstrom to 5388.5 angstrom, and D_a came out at 5.6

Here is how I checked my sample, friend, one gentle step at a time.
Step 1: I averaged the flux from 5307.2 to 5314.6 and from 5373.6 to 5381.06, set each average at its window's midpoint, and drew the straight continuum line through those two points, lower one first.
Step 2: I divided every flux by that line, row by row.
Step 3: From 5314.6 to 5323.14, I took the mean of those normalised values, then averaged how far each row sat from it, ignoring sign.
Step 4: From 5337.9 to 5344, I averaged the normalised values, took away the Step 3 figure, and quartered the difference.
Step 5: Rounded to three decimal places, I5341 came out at 0.215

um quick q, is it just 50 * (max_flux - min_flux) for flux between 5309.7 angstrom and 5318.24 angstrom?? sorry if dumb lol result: 25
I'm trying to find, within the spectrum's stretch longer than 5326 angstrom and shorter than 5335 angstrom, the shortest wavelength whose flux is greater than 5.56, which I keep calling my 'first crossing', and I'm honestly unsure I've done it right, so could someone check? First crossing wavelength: 5331.11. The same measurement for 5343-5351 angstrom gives 5344.63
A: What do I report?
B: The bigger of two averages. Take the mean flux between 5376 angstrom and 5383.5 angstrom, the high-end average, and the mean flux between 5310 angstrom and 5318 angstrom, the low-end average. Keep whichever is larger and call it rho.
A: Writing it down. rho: 5.70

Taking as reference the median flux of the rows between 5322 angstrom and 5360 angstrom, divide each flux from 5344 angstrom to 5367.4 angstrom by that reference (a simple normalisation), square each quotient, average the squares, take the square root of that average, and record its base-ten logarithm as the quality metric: 0.010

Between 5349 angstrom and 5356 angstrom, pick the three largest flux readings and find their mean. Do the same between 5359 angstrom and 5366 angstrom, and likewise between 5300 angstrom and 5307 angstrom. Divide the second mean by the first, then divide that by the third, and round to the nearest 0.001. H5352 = 0.181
